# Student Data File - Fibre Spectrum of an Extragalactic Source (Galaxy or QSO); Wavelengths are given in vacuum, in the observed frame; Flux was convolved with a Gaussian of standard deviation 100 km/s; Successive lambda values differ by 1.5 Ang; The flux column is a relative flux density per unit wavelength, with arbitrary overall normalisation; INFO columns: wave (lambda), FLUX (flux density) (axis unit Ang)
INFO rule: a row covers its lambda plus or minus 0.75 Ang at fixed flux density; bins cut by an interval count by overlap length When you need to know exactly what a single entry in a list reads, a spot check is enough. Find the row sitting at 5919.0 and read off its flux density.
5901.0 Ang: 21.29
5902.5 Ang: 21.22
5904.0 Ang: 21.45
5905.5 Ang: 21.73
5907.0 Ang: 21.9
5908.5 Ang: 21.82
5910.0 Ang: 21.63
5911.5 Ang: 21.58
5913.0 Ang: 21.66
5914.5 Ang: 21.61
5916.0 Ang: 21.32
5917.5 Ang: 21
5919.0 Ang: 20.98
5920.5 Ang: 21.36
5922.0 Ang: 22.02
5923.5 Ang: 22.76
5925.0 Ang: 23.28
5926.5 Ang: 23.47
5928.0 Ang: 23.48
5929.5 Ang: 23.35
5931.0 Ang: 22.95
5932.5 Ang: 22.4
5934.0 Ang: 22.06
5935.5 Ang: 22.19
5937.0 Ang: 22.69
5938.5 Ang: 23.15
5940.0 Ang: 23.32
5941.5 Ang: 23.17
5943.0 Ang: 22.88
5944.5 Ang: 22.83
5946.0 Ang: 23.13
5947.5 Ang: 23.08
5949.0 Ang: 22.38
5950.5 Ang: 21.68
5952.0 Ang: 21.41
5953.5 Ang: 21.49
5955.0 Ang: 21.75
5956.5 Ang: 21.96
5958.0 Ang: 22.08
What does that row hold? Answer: 20.98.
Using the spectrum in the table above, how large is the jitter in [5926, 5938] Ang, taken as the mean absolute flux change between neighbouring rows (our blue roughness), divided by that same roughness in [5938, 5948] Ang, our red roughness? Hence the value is 1.7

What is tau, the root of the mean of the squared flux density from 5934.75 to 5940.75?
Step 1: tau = 22.8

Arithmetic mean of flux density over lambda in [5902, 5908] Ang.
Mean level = 21.6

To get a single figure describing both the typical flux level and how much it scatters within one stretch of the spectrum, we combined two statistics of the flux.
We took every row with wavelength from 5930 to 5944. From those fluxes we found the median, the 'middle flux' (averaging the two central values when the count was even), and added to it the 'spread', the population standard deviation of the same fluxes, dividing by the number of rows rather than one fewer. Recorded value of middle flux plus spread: 23.3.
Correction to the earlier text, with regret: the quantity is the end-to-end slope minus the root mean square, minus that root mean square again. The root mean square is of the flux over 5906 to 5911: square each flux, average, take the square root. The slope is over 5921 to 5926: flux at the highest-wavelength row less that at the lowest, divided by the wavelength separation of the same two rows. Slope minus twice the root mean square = -43.1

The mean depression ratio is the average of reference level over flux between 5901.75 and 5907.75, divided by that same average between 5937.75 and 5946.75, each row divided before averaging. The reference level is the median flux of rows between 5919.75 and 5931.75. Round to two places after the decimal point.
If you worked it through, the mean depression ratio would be 1.07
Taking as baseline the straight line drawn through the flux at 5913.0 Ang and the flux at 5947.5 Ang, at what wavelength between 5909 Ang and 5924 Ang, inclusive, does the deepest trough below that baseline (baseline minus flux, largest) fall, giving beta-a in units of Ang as 5919.0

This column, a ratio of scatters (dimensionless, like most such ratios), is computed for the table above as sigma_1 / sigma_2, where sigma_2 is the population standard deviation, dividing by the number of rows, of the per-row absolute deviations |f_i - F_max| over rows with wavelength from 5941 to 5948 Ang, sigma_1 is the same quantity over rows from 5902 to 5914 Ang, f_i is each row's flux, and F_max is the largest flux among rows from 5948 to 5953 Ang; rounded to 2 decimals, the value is 1.47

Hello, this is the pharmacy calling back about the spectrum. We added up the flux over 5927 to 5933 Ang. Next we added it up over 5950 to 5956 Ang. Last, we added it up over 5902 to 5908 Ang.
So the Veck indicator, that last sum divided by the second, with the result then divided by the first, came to 0.0108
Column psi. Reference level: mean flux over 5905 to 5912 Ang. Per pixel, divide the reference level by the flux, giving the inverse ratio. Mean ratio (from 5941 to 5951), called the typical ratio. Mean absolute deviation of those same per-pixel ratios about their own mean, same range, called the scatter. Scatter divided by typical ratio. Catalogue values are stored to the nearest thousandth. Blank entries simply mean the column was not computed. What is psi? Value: 0.018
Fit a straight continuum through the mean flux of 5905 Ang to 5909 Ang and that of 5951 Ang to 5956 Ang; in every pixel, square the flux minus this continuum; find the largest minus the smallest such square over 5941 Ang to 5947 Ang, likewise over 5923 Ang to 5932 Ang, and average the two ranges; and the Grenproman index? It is 1.5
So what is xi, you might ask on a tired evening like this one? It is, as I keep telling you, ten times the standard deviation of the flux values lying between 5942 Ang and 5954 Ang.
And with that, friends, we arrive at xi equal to 7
